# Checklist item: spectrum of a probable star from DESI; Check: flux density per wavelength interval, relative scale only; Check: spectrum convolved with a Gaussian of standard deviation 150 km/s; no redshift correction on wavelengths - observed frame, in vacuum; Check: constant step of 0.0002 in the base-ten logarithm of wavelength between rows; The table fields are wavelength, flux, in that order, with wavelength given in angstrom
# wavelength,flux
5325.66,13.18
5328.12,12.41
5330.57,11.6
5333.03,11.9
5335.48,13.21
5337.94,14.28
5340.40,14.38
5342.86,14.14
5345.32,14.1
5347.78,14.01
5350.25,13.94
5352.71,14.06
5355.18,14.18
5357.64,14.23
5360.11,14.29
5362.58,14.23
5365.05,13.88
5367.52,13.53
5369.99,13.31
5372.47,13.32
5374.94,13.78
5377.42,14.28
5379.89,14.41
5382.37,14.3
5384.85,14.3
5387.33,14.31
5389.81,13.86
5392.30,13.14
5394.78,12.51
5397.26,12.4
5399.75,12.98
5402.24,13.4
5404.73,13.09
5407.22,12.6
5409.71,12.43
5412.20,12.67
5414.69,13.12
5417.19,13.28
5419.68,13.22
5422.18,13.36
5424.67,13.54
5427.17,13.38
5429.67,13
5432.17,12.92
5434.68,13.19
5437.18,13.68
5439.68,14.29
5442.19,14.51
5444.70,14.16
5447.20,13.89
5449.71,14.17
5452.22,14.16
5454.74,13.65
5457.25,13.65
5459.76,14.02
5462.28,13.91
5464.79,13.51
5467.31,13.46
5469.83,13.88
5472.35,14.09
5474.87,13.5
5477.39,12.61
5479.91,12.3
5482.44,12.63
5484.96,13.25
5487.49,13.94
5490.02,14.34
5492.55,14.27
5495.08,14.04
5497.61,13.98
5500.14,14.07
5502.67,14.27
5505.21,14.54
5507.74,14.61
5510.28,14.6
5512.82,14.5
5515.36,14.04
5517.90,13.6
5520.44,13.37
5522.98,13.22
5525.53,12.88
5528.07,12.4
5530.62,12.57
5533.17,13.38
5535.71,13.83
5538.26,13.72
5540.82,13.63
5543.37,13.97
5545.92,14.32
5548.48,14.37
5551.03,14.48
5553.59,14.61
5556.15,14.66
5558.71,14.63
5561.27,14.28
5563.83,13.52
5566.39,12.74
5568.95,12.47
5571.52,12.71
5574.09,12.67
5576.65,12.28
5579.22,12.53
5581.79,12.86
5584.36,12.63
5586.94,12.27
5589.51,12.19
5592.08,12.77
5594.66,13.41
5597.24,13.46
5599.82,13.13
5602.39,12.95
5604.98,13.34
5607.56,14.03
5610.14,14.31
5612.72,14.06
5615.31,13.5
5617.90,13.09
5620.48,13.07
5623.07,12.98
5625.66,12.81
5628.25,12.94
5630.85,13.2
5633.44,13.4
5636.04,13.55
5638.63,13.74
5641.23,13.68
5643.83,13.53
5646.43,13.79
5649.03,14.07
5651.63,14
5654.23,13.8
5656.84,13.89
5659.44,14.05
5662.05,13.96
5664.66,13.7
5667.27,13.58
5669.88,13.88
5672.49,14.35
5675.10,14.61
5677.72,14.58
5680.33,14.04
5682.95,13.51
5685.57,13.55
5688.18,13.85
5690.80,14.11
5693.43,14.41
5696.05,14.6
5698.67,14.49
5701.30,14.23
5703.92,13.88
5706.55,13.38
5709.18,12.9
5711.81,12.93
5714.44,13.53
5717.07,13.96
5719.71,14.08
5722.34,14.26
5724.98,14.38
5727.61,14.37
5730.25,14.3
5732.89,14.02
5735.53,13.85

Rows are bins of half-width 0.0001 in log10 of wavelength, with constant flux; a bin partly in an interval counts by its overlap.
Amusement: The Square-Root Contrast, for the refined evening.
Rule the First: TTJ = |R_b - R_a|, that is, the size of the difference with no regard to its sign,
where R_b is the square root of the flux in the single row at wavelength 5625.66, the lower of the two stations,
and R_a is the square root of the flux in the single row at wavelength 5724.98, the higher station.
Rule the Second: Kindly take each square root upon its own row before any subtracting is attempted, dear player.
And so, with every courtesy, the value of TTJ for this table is 0.21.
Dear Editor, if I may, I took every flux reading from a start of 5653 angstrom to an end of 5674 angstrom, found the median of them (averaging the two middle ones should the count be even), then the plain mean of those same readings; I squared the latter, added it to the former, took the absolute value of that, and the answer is 207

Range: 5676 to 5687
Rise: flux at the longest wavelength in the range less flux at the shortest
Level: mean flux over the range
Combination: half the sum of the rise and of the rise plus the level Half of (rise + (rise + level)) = 5.9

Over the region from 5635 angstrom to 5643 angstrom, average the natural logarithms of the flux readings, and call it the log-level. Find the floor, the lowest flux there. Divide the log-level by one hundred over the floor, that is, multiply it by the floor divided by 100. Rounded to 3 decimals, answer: 0.354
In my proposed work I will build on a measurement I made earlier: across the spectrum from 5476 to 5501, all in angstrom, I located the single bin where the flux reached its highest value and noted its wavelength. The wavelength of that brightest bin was 5490.02 angstrom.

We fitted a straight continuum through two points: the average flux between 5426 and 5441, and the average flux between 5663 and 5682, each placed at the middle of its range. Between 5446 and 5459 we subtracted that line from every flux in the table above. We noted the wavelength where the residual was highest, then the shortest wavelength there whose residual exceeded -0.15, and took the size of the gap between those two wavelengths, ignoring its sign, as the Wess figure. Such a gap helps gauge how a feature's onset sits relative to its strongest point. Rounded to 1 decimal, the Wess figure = 2.5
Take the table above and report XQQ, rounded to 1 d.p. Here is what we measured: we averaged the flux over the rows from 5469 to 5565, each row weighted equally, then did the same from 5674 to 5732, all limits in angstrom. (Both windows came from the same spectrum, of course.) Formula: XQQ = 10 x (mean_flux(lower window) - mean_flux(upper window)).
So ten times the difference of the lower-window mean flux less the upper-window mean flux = -1.8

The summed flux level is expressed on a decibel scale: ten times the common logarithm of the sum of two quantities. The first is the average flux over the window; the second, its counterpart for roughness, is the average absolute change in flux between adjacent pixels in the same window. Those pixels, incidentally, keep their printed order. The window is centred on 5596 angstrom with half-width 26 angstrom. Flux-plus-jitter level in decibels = 11.3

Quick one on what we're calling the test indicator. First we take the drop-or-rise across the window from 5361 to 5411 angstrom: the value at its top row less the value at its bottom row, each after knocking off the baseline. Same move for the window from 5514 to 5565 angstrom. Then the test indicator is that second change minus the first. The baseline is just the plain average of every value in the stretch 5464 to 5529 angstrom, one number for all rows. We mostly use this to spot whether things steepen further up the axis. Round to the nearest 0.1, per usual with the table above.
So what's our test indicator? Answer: 1.3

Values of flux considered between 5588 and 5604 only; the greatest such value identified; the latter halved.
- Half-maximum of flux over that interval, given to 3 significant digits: 6.73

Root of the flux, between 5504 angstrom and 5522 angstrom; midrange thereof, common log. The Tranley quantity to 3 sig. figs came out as 0.573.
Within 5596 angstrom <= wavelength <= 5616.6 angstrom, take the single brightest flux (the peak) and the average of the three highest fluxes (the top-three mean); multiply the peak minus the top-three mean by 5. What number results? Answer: 0.9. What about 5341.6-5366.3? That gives 0.2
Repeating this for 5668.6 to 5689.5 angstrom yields 0.5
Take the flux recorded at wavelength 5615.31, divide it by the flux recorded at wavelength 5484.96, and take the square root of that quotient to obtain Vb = 1.01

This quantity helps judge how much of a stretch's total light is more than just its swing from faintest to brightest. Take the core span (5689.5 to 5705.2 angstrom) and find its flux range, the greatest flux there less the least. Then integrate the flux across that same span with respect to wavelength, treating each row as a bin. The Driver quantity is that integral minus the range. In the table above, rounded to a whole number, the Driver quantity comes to 224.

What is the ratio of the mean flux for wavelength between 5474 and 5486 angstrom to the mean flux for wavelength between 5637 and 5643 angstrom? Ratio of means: 0.94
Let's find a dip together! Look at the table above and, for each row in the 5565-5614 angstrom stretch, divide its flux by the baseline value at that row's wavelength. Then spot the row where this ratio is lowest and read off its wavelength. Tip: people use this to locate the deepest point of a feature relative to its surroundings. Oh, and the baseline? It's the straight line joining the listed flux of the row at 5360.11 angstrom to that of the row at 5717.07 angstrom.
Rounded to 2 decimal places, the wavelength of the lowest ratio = 5589.51 angstrom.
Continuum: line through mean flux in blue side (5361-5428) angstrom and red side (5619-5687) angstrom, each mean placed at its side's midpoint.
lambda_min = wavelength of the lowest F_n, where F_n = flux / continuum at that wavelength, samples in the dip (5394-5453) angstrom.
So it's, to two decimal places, 5397.26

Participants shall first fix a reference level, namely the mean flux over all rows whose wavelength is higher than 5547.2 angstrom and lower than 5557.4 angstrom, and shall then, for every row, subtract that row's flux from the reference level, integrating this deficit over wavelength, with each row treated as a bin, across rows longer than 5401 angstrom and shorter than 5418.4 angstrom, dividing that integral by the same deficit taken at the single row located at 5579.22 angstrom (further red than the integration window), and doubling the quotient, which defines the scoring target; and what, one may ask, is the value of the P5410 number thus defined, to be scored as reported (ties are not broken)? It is 28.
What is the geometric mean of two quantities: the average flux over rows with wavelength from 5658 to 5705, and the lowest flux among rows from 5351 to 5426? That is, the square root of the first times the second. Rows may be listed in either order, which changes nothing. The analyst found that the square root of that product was 13.2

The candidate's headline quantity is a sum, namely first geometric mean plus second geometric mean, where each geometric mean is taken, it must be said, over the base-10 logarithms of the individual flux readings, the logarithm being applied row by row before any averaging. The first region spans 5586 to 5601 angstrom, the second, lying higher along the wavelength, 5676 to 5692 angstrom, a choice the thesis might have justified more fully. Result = 2.25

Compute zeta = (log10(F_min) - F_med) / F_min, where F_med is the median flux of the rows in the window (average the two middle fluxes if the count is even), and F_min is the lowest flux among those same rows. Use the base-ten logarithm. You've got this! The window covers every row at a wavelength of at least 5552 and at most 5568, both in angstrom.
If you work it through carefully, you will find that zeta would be -1.05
